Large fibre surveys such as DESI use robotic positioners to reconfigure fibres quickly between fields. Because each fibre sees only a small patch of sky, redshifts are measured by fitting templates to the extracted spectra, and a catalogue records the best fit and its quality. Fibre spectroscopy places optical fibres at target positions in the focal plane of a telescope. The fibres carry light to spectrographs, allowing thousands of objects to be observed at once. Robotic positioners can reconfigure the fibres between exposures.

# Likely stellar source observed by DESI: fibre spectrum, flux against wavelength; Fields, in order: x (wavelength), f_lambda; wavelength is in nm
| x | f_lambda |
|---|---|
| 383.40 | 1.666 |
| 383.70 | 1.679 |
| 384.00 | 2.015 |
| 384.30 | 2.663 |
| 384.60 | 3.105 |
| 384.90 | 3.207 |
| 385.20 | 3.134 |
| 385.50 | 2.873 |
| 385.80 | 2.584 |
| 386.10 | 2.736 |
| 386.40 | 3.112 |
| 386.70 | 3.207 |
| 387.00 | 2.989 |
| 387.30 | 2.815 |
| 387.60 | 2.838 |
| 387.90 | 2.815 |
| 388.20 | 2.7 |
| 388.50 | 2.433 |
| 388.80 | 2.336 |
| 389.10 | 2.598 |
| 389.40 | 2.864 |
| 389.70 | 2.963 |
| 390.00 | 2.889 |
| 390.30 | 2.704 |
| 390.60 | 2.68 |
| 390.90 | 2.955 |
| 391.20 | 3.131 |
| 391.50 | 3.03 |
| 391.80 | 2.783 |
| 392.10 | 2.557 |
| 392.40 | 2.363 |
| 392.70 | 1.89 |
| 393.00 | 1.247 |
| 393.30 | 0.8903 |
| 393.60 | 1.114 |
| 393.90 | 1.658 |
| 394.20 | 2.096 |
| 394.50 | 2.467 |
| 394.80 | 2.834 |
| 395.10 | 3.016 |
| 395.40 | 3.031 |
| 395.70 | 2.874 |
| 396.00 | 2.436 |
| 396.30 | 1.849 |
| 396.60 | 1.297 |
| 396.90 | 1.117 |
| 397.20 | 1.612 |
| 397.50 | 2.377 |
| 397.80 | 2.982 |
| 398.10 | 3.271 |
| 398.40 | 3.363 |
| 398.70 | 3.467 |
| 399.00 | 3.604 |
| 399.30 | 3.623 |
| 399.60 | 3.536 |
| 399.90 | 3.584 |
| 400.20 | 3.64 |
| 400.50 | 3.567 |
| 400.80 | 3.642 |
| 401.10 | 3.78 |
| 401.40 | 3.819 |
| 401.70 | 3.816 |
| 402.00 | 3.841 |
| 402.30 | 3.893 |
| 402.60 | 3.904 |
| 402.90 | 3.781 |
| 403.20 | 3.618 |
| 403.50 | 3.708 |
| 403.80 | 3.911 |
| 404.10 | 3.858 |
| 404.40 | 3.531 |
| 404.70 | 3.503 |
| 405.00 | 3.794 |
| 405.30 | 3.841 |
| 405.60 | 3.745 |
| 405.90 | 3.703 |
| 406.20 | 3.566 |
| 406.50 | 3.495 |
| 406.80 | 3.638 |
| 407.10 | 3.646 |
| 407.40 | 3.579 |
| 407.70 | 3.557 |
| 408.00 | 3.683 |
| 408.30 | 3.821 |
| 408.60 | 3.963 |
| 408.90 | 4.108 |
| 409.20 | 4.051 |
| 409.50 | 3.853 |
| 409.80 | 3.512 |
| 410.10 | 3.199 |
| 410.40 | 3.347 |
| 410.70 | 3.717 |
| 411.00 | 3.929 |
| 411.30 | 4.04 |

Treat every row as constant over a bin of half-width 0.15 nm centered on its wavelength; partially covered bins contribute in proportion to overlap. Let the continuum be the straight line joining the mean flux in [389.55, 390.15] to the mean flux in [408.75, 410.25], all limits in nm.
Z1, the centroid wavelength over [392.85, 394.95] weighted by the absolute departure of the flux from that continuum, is 393.63 nm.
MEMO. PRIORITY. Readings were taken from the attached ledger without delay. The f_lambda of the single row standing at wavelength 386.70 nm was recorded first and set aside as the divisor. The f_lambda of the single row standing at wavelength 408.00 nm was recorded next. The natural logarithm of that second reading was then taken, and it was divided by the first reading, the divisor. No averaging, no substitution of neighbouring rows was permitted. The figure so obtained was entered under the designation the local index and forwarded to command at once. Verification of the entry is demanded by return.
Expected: 0.41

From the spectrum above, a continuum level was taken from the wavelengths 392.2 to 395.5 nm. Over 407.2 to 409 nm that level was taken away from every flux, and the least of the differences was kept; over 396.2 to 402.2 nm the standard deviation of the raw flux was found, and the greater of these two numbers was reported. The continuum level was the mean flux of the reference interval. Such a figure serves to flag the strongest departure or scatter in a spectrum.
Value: 1.5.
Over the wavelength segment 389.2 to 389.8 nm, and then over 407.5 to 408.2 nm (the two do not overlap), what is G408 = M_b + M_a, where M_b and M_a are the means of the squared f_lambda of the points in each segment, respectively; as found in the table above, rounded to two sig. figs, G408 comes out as 22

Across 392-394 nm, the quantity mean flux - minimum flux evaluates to 0.8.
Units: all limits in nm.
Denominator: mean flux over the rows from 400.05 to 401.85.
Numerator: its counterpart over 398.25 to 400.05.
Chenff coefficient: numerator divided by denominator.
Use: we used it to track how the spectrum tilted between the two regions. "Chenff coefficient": 0.95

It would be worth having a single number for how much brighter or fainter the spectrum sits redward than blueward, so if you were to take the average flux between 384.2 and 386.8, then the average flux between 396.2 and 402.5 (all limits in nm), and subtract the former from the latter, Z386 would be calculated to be 0.2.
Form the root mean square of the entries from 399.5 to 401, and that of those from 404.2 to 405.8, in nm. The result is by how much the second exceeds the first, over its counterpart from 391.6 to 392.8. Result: 0.0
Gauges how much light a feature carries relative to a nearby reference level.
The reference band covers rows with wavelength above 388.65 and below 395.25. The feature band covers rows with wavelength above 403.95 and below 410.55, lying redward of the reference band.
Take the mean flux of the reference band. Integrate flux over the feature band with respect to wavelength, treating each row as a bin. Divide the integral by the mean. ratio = 10.1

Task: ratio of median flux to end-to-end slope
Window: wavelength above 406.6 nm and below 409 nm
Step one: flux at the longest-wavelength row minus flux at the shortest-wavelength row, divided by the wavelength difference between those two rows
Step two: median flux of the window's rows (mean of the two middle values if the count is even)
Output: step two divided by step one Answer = 16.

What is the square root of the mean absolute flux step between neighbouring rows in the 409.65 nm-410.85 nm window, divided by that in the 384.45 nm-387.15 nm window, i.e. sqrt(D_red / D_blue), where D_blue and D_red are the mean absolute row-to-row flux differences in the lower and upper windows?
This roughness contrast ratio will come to 1.19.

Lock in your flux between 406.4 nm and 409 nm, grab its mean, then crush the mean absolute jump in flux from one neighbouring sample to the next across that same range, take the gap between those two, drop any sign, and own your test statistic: 3.62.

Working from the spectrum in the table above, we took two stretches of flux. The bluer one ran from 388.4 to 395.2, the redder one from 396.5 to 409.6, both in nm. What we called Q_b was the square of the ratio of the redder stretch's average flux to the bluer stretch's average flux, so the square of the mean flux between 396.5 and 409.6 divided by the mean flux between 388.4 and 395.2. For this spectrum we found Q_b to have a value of 2.1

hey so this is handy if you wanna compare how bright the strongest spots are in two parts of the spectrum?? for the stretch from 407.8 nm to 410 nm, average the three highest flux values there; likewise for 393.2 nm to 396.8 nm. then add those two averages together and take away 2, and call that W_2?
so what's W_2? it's 5.01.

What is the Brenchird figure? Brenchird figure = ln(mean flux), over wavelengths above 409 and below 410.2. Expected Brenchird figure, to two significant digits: 1.3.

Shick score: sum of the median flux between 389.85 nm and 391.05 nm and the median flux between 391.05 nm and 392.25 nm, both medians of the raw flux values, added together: 5.7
